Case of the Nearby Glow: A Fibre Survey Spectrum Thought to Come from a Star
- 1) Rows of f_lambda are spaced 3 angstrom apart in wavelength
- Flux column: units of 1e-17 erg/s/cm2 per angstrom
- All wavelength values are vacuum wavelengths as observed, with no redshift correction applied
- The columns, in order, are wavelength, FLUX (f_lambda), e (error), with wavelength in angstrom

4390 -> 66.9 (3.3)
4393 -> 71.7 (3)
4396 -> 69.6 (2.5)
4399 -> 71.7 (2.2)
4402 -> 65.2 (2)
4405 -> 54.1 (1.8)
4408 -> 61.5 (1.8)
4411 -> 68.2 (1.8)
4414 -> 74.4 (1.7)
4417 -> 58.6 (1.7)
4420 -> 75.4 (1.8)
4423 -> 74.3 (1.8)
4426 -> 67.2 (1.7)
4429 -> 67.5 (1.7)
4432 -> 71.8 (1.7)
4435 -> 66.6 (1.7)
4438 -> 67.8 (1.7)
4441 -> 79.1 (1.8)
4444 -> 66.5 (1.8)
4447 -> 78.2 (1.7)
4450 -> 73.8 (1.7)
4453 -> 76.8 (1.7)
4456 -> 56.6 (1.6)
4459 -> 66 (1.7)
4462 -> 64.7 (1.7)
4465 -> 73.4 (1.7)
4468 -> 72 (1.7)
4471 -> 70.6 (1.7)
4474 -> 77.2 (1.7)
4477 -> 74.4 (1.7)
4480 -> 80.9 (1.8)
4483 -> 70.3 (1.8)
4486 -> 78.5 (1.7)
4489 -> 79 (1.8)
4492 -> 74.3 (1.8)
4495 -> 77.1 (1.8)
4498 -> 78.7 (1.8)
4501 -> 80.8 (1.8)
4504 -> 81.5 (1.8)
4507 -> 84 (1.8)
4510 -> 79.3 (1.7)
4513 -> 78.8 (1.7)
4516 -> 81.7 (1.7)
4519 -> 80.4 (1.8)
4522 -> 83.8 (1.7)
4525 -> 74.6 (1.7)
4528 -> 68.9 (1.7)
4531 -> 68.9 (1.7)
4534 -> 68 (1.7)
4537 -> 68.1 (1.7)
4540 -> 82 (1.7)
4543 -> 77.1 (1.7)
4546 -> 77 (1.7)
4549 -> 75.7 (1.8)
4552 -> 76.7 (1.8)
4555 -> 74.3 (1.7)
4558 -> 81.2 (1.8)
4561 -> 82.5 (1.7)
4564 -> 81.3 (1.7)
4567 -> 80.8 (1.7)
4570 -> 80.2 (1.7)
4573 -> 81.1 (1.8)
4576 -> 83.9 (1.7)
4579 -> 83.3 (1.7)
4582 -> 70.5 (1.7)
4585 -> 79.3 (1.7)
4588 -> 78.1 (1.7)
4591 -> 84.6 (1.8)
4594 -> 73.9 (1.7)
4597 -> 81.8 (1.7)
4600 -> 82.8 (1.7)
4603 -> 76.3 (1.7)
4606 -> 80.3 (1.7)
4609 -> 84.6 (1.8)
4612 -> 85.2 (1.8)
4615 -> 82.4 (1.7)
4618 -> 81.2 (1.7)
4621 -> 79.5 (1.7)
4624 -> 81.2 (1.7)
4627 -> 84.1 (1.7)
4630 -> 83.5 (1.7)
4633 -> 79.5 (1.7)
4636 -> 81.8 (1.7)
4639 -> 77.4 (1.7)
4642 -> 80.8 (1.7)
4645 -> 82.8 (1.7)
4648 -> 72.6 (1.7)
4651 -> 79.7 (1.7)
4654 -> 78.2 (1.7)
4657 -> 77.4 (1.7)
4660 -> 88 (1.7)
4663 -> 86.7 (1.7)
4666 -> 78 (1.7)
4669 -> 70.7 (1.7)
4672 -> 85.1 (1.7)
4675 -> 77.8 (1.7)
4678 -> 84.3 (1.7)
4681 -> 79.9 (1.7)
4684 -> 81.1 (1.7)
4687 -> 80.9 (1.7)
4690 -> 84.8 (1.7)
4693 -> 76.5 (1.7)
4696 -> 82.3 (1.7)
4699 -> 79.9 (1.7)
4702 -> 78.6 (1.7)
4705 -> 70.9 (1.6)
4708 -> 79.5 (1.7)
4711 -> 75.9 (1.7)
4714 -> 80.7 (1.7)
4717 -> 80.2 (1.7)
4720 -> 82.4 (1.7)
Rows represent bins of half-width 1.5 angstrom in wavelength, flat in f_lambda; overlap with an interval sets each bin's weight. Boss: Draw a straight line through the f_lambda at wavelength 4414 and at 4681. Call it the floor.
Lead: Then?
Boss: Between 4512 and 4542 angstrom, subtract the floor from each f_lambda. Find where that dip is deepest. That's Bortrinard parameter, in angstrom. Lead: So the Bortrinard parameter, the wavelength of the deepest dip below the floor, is 4534 angstrom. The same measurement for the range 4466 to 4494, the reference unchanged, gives 4483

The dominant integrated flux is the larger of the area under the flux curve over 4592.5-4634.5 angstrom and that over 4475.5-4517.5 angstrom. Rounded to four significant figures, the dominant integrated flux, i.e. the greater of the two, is 3409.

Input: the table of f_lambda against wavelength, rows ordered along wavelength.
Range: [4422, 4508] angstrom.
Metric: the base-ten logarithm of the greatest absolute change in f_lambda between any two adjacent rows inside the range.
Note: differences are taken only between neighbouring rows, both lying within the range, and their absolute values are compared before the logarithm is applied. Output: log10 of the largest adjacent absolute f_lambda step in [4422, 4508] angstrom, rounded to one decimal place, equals 1.3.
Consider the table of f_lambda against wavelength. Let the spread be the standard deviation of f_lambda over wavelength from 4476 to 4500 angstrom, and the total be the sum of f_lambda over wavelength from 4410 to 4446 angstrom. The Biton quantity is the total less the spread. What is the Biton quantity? 834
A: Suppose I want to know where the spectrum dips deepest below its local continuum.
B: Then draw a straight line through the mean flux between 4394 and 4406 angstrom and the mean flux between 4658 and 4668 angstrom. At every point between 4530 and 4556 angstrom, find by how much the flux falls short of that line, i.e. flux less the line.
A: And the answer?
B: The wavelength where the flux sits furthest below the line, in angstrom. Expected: 4537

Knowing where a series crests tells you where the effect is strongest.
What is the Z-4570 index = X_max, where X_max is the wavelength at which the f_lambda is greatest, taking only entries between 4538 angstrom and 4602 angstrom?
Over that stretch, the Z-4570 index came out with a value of 4591 angstrom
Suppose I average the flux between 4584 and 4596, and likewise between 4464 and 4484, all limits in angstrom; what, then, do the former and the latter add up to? 153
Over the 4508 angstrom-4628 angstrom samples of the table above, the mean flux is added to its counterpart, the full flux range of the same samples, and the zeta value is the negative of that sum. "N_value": -96.1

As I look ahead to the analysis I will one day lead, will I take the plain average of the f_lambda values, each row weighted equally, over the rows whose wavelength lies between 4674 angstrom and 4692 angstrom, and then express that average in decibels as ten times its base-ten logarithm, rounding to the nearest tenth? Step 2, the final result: 19.1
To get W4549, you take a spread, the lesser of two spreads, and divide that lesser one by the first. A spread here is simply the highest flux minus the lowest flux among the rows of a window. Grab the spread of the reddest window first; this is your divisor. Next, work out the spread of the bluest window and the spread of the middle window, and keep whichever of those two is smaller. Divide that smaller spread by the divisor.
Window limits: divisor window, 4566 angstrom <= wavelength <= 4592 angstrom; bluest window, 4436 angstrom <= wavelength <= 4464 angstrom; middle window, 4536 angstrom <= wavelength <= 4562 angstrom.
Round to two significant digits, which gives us 1.0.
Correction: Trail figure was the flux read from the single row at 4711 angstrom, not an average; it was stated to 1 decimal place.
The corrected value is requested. 75.9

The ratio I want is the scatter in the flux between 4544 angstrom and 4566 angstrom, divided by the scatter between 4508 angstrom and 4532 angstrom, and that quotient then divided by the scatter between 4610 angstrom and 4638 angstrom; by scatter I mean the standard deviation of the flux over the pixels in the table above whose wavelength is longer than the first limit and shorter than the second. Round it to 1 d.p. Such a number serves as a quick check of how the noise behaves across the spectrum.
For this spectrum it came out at 0.3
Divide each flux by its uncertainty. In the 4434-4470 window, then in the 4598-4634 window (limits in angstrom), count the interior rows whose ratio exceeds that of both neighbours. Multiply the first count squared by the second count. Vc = 75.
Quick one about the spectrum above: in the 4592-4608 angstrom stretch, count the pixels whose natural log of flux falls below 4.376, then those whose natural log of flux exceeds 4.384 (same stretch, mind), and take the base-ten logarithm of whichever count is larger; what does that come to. 0.48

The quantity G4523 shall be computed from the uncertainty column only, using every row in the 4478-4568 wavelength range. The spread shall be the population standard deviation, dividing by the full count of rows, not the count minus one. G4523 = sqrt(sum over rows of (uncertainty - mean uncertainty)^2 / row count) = 0.050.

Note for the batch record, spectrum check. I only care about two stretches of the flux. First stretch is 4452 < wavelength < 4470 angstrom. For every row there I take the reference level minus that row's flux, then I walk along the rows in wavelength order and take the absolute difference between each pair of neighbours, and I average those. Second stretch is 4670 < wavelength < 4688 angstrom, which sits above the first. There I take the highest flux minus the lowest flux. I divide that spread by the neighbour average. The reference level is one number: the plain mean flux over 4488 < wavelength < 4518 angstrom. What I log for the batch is 0.9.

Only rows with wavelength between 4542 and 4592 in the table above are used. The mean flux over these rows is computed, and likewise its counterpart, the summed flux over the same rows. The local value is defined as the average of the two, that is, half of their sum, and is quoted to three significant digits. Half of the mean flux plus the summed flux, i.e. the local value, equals 713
